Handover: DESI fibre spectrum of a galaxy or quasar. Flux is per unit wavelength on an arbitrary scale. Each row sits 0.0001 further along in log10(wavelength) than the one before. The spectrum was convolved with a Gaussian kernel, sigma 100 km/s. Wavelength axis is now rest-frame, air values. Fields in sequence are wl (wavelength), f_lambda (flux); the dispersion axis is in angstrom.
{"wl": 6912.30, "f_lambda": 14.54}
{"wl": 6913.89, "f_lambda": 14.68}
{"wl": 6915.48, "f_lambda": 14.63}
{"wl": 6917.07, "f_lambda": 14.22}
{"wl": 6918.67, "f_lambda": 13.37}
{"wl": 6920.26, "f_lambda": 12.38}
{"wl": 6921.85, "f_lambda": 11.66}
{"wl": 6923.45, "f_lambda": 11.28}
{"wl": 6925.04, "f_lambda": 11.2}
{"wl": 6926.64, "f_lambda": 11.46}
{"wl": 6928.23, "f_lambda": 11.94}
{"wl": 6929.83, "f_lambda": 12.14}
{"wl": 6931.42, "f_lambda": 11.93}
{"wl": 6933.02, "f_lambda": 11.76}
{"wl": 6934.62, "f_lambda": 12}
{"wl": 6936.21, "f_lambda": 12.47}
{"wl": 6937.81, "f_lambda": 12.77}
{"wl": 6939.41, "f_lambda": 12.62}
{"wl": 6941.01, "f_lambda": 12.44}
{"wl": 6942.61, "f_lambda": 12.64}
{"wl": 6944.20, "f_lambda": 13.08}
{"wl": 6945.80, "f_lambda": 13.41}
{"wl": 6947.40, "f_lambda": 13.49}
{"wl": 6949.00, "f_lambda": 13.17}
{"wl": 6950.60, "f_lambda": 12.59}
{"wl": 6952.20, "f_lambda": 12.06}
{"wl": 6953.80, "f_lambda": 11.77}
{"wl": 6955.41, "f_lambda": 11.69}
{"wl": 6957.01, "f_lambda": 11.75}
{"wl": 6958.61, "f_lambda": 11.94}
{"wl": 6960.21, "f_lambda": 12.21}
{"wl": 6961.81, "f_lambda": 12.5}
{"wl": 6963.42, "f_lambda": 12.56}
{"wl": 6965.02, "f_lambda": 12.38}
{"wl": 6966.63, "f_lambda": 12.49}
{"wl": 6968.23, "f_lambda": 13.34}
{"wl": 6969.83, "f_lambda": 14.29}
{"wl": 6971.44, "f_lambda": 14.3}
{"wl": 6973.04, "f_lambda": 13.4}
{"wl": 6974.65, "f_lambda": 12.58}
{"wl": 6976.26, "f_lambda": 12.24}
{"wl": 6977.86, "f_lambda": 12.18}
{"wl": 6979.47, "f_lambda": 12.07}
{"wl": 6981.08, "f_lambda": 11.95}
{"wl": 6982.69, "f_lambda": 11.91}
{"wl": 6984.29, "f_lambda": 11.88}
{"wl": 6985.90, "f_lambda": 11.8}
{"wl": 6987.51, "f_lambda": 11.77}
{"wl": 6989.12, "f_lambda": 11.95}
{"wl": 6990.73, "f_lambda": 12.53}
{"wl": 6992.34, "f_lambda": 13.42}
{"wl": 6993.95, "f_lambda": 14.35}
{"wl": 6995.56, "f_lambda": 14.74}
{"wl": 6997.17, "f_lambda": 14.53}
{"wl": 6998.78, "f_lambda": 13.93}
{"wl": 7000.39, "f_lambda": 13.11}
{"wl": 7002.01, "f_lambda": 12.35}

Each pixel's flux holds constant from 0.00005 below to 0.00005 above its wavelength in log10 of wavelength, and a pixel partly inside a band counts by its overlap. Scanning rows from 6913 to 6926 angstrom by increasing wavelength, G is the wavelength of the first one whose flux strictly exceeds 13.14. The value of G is 6913.89 angstrom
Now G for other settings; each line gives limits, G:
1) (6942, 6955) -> 6945.80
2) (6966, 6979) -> 6968.23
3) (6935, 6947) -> 6945.80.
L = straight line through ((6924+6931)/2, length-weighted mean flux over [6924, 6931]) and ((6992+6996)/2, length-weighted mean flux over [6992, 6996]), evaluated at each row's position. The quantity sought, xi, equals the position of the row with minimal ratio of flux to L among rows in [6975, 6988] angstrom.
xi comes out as 6987.51 angstrom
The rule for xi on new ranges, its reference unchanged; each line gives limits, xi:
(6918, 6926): 6925.04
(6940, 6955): 6953.80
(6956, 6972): 6957.01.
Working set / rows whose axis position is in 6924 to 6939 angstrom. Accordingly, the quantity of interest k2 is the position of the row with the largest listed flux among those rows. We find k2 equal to 6937.81 angstrom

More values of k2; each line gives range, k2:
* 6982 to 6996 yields 6995.56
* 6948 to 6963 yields 6949.00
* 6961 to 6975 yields 6971.44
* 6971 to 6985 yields 6971.44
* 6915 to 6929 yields 6915.48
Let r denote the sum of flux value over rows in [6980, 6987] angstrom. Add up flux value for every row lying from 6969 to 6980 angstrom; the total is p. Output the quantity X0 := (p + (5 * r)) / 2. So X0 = 164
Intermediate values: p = 91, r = 48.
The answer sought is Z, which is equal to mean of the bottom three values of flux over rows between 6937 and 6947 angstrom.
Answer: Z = 12.6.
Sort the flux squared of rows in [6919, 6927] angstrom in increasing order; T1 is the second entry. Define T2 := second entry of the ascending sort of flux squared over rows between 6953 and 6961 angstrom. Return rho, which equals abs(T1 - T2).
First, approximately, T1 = 127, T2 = 138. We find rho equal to 11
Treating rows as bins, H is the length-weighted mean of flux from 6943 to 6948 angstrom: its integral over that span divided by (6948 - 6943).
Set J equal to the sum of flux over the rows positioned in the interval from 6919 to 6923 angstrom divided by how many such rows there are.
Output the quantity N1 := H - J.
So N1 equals 1.3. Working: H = 13.3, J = 12.0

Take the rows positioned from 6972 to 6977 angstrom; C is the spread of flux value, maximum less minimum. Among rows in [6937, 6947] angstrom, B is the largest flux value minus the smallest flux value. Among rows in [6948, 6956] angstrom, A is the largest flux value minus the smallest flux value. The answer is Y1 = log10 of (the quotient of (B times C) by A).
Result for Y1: -0.1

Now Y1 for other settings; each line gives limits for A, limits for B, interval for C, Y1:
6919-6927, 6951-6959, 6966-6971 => -0.2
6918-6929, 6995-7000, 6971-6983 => 0.0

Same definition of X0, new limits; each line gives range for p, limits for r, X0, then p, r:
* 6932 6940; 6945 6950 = 131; 62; 40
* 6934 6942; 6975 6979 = 92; 62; 24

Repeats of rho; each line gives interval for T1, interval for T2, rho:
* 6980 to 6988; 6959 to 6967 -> 14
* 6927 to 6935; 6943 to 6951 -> 29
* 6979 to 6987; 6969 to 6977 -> 17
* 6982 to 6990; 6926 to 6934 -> 1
